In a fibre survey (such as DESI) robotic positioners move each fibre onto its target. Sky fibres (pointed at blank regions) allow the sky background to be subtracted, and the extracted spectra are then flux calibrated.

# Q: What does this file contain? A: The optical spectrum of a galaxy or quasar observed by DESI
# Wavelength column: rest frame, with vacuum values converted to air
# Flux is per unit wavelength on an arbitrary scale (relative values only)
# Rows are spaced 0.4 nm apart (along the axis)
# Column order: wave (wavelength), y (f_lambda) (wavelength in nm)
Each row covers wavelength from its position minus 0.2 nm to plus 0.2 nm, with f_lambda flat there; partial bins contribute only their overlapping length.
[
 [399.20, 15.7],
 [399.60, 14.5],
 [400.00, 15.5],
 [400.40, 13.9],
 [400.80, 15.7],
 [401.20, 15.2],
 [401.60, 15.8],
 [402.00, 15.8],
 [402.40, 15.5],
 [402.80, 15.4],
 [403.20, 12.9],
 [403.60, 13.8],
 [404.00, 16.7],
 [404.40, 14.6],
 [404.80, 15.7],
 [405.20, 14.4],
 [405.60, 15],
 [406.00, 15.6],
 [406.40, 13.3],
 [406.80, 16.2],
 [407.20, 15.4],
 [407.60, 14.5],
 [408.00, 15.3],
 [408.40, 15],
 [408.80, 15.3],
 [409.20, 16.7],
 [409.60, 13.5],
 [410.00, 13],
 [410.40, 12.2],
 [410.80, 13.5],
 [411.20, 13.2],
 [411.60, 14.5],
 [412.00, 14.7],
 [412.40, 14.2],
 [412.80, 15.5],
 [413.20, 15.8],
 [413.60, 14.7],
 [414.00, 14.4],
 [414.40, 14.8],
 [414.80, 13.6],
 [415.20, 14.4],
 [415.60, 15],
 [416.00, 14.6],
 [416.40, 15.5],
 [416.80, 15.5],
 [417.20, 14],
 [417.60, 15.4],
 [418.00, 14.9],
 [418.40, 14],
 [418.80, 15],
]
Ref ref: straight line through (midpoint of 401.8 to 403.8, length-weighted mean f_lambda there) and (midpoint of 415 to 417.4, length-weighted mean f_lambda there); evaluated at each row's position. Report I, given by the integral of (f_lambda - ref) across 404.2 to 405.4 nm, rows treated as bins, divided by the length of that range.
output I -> 0.2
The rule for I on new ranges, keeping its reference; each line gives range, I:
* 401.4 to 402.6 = 1.0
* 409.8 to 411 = -1.9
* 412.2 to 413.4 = 0.4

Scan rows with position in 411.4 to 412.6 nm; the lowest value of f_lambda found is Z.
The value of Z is 14.2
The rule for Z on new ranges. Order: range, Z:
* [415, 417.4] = 14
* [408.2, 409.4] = 15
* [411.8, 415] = 13.6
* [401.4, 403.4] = 12.9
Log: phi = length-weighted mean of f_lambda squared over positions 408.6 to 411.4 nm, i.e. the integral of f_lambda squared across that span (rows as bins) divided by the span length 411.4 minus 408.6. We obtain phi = 196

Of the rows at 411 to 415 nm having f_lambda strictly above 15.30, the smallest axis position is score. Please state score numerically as 412.80 nm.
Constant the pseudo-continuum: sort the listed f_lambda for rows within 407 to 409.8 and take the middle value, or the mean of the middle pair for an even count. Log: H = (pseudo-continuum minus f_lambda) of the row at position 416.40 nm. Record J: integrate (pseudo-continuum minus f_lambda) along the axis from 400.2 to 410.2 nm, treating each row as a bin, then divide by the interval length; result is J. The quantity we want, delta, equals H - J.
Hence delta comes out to -0.5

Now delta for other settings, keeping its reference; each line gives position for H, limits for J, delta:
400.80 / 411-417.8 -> -1.0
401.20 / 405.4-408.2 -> -0.2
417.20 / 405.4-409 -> 1.1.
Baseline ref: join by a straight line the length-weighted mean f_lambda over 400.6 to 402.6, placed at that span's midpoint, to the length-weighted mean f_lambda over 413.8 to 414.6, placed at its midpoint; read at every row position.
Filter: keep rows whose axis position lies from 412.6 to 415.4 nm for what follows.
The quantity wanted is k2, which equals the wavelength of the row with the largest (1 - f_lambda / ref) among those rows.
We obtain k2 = 414.80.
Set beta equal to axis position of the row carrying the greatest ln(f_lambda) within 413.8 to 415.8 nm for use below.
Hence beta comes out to 415.60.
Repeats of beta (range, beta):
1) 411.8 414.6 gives 413.20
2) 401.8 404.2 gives 404.00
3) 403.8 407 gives 404.00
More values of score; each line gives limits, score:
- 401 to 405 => 401.60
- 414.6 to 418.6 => 416.40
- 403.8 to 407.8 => 404.00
